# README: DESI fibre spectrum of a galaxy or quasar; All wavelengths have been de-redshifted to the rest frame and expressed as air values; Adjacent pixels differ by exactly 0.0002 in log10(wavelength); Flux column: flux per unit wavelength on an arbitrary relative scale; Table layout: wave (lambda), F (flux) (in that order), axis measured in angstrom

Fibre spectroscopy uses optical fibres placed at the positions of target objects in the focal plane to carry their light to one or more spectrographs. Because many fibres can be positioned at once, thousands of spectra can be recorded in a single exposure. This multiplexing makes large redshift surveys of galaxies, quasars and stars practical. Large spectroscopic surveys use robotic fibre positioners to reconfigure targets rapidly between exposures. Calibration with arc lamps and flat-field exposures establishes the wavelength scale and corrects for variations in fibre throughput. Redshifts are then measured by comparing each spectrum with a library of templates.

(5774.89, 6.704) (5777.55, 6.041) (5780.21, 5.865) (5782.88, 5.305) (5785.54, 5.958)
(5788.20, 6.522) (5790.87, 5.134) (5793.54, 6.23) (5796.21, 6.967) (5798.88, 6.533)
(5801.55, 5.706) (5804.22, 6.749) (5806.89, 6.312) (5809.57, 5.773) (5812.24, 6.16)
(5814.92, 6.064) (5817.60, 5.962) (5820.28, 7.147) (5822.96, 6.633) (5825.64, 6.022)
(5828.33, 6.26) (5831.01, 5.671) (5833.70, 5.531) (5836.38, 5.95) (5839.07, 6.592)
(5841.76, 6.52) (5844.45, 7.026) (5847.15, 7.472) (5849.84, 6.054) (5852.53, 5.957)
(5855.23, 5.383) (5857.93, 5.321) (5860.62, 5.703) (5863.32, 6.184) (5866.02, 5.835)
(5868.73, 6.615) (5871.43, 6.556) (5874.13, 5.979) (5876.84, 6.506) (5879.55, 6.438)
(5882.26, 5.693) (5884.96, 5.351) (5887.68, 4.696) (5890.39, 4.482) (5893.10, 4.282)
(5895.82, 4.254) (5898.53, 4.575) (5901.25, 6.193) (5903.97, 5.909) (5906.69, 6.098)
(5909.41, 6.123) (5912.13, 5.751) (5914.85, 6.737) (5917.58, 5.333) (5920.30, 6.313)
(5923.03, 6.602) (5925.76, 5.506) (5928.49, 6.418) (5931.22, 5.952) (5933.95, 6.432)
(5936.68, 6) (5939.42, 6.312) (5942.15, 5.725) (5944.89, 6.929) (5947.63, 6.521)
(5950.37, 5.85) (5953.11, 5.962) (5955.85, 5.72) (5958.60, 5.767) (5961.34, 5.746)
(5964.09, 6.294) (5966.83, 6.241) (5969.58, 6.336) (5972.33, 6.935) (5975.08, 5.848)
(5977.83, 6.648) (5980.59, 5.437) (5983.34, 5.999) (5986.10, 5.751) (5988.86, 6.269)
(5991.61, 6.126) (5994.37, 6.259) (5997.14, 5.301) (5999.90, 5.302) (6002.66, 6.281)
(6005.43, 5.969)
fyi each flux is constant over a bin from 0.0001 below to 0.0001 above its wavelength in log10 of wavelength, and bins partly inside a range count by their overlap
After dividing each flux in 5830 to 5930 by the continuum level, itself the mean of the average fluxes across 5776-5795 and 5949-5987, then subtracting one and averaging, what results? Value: -0.01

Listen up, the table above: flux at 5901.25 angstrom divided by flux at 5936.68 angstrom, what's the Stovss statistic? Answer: 1.03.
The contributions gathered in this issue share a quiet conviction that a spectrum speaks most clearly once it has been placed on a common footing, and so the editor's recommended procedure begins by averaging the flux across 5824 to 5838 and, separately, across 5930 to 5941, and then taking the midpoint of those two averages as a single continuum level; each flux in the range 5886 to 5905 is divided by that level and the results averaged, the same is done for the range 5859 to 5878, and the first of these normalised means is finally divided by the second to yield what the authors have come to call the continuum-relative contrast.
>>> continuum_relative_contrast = 0.79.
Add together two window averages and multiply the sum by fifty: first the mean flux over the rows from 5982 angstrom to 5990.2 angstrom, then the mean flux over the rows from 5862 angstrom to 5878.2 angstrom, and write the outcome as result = 614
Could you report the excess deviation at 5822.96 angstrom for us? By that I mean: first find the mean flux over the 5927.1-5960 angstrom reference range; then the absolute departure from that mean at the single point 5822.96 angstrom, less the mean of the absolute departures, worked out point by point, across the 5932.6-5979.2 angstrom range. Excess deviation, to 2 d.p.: 0.15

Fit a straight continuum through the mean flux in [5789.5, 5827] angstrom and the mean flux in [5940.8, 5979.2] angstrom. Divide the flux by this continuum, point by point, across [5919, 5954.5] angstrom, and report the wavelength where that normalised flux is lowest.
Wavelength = 5925.76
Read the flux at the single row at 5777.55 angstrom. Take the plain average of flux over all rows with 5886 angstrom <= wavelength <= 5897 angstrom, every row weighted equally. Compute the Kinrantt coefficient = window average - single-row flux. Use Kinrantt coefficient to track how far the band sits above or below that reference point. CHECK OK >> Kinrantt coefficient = -1.6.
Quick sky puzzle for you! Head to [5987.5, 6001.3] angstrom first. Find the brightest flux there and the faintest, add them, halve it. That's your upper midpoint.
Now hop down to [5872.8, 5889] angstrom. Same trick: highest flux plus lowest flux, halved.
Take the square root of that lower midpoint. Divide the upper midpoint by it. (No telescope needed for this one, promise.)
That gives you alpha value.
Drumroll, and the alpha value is 2.44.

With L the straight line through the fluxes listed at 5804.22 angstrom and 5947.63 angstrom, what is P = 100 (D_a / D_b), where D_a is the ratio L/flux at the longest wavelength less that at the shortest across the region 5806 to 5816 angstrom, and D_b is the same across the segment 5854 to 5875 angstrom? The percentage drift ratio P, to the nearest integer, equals -32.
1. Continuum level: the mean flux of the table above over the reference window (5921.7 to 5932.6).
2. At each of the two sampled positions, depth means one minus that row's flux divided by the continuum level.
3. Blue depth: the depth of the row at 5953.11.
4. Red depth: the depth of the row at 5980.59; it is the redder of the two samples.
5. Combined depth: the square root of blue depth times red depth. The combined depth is 0.05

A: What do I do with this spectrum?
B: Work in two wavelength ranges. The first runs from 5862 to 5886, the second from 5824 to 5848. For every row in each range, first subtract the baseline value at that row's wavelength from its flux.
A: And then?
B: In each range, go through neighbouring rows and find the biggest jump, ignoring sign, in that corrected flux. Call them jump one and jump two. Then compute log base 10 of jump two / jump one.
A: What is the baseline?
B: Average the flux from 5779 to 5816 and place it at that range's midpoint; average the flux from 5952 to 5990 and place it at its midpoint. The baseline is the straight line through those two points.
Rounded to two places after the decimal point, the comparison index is -0.08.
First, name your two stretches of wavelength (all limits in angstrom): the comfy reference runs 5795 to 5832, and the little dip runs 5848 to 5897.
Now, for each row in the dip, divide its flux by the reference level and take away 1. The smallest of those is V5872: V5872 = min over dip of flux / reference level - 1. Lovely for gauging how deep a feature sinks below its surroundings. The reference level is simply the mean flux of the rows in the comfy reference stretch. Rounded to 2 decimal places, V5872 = -0.32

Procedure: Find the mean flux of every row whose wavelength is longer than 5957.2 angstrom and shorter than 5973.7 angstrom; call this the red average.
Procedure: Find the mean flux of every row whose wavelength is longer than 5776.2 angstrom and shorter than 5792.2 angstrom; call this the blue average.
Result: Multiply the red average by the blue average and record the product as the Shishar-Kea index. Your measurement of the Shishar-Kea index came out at 36.1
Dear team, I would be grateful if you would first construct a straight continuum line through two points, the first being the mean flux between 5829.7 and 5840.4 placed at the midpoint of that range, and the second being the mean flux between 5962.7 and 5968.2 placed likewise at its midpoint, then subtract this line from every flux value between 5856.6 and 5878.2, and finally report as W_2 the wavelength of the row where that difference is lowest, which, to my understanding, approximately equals 5857.93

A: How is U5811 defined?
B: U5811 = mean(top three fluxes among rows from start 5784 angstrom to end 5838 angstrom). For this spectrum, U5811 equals 6.95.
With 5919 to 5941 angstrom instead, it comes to 6.48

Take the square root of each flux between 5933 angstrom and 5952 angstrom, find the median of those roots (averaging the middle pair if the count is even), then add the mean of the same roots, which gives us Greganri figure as 5.01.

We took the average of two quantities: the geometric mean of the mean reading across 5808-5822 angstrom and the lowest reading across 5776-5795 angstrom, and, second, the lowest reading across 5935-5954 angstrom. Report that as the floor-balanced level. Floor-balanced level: 5.69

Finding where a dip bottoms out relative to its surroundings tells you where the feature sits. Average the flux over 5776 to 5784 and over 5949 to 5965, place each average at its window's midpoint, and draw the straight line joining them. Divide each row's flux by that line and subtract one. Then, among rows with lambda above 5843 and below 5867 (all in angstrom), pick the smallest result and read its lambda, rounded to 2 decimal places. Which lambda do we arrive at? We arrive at 5857.93 angstrom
